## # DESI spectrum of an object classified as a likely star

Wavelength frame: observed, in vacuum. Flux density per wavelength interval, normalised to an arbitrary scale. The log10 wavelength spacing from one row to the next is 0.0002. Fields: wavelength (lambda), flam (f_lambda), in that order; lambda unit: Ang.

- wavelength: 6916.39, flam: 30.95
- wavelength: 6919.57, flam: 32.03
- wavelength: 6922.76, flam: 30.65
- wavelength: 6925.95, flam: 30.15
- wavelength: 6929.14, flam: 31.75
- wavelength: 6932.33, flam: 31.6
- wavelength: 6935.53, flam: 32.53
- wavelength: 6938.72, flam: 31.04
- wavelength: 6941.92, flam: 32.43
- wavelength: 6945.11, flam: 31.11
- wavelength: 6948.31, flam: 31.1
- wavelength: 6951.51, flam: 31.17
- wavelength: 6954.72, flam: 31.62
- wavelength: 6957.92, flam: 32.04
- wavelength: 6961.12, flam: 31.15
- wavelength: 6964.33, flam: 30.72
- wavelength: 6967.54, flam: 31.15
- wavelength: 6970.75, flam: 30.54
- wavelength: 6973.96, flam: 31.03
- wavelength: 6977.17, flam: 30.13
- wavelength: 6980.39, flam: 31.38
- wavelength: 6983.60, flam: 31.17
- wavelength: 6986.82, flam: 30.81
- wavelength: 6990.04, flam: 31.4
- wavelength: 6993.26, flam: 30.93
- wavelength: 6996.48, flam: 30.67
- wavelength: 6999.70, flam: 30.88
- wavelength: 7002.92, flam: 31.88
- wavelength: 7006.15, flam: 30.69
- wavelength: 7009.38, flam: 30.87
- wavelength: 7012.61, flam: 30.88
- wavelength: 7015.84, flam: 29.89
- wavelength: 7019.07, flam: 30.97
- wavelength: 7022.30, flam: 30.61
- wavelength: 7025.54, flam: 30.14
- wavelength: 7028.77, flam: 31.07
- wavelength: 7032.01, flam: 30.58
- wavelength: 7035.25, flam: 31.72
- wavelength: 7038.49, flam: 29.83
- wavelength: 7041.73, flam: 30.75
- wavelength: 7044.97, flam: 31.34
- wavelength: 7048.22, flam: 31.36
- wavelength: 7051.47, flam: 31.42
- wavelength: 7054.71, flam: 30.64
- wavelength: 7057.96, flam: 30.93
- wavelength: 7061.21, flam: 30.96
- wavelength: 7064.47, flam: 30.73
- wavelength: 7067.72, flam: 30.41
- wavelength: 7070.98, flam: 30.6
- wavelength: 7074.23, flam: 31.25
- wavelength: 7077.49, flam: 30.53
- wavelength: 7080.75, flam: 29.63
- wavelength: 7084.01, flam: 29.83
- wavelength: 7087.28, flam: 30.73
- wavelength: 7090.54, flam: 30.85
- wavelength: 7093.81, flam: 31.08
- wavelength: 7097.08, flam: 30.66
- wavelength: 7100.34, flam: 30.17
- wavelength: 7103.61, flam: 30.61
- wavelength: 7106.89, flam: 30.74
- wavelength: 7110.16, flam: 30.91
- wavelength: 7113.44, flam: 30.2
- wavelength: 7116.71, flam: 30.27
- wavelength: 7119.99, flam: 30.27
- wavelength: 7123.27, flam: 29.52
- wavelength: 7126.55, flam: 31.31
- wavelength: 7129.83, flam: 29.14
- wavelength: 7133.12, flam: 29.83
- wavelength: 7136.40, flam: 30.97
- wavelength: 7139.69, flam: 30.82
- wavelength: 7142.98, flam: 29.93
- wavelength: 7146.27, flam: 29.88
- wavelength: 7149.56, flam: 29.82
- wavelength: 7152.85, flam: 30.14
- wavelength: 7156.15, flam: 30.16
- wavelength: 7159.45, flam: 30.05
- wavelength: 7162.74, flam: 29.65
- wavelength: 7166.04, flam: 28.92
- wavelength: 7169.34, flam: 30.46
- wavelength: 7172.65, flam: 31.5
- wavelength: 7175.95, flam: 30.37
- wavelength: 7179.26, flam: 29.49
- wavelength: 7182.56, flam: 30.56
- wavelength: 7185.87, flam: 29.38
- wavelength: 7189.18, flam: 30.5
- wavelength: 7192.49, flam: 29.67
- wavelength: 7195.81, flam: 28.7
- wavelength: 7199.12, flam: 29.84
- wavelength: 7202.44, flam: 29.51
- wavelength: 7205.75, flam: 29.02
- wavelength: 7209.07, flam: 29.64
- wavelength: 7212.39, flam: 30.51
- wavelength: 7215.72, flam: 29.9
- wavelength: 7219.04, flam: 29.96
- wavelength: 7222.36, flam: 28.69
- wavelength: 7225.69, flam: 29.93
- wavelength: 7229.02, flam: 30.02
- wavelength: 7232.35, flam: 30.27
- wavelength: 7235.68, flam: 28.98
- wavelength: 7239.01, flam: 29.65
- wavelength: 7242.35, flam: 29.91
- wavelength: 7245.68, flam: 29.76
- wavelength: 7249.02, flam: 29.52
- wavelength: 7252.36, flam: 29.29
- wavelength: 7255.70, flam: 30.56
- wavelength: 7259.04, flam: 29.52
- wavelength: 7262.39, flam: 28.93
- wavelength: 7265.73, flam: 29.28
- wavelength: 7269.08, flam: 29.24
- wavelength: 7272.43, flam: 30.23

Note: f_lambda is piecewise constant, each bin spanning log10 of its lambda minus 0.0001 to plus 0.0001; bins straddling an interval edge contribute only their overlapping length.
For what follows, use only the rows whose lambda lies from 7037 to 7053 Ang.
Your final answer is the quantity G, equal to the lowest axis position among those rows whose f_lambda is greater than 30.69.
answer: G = 7041.73 Ang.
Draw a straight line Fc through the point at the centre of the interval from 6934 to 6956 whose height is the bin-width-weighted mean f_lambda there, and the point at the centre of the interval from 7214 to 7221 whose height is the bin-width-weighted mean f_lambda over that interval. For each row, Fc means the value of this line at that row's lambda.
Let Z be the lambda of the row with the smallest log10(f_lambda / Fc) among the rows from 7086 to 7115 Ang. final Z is 7100.34 Ang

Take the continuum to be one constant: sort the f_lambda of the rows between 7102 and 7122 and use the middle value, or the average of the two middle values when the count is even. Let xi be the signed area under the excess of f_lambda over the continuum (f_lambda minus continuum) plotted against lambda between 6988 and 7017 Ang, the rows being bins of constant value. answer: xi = 14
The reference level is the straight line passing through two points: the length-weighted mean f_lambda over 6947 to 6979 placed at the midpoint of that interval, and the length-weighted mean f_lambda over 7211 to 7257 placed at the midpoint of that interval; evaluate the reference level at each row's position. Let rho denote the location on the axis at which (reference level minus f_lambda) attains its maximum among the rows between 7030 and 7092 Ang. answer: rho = 7038.49 Ang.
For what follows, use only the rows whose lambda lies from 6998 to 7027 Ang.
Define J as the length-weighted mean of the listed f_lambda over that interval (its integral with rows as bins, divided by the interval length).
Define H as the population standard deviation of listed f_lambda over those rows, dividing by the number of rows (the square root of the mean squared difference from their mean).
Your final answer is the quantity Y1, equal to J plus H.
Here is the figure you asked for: 31.3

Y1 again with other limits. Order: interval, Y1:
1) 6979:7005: 31.5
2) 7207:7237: 30.3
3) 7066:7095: 31.0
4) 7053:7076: 31.1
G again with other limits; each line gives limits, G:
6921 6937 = 6929.14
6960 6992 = 6961.12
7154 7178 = 7172.65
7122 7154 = 7126.55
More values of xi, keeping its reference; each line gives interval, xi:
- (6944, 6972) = 21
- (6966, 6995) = 15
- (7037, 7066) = 13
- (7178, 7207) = -23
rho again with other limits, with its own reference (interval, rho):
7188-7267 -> 7195.81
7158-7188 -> 7166.04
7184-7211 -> 7195.81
